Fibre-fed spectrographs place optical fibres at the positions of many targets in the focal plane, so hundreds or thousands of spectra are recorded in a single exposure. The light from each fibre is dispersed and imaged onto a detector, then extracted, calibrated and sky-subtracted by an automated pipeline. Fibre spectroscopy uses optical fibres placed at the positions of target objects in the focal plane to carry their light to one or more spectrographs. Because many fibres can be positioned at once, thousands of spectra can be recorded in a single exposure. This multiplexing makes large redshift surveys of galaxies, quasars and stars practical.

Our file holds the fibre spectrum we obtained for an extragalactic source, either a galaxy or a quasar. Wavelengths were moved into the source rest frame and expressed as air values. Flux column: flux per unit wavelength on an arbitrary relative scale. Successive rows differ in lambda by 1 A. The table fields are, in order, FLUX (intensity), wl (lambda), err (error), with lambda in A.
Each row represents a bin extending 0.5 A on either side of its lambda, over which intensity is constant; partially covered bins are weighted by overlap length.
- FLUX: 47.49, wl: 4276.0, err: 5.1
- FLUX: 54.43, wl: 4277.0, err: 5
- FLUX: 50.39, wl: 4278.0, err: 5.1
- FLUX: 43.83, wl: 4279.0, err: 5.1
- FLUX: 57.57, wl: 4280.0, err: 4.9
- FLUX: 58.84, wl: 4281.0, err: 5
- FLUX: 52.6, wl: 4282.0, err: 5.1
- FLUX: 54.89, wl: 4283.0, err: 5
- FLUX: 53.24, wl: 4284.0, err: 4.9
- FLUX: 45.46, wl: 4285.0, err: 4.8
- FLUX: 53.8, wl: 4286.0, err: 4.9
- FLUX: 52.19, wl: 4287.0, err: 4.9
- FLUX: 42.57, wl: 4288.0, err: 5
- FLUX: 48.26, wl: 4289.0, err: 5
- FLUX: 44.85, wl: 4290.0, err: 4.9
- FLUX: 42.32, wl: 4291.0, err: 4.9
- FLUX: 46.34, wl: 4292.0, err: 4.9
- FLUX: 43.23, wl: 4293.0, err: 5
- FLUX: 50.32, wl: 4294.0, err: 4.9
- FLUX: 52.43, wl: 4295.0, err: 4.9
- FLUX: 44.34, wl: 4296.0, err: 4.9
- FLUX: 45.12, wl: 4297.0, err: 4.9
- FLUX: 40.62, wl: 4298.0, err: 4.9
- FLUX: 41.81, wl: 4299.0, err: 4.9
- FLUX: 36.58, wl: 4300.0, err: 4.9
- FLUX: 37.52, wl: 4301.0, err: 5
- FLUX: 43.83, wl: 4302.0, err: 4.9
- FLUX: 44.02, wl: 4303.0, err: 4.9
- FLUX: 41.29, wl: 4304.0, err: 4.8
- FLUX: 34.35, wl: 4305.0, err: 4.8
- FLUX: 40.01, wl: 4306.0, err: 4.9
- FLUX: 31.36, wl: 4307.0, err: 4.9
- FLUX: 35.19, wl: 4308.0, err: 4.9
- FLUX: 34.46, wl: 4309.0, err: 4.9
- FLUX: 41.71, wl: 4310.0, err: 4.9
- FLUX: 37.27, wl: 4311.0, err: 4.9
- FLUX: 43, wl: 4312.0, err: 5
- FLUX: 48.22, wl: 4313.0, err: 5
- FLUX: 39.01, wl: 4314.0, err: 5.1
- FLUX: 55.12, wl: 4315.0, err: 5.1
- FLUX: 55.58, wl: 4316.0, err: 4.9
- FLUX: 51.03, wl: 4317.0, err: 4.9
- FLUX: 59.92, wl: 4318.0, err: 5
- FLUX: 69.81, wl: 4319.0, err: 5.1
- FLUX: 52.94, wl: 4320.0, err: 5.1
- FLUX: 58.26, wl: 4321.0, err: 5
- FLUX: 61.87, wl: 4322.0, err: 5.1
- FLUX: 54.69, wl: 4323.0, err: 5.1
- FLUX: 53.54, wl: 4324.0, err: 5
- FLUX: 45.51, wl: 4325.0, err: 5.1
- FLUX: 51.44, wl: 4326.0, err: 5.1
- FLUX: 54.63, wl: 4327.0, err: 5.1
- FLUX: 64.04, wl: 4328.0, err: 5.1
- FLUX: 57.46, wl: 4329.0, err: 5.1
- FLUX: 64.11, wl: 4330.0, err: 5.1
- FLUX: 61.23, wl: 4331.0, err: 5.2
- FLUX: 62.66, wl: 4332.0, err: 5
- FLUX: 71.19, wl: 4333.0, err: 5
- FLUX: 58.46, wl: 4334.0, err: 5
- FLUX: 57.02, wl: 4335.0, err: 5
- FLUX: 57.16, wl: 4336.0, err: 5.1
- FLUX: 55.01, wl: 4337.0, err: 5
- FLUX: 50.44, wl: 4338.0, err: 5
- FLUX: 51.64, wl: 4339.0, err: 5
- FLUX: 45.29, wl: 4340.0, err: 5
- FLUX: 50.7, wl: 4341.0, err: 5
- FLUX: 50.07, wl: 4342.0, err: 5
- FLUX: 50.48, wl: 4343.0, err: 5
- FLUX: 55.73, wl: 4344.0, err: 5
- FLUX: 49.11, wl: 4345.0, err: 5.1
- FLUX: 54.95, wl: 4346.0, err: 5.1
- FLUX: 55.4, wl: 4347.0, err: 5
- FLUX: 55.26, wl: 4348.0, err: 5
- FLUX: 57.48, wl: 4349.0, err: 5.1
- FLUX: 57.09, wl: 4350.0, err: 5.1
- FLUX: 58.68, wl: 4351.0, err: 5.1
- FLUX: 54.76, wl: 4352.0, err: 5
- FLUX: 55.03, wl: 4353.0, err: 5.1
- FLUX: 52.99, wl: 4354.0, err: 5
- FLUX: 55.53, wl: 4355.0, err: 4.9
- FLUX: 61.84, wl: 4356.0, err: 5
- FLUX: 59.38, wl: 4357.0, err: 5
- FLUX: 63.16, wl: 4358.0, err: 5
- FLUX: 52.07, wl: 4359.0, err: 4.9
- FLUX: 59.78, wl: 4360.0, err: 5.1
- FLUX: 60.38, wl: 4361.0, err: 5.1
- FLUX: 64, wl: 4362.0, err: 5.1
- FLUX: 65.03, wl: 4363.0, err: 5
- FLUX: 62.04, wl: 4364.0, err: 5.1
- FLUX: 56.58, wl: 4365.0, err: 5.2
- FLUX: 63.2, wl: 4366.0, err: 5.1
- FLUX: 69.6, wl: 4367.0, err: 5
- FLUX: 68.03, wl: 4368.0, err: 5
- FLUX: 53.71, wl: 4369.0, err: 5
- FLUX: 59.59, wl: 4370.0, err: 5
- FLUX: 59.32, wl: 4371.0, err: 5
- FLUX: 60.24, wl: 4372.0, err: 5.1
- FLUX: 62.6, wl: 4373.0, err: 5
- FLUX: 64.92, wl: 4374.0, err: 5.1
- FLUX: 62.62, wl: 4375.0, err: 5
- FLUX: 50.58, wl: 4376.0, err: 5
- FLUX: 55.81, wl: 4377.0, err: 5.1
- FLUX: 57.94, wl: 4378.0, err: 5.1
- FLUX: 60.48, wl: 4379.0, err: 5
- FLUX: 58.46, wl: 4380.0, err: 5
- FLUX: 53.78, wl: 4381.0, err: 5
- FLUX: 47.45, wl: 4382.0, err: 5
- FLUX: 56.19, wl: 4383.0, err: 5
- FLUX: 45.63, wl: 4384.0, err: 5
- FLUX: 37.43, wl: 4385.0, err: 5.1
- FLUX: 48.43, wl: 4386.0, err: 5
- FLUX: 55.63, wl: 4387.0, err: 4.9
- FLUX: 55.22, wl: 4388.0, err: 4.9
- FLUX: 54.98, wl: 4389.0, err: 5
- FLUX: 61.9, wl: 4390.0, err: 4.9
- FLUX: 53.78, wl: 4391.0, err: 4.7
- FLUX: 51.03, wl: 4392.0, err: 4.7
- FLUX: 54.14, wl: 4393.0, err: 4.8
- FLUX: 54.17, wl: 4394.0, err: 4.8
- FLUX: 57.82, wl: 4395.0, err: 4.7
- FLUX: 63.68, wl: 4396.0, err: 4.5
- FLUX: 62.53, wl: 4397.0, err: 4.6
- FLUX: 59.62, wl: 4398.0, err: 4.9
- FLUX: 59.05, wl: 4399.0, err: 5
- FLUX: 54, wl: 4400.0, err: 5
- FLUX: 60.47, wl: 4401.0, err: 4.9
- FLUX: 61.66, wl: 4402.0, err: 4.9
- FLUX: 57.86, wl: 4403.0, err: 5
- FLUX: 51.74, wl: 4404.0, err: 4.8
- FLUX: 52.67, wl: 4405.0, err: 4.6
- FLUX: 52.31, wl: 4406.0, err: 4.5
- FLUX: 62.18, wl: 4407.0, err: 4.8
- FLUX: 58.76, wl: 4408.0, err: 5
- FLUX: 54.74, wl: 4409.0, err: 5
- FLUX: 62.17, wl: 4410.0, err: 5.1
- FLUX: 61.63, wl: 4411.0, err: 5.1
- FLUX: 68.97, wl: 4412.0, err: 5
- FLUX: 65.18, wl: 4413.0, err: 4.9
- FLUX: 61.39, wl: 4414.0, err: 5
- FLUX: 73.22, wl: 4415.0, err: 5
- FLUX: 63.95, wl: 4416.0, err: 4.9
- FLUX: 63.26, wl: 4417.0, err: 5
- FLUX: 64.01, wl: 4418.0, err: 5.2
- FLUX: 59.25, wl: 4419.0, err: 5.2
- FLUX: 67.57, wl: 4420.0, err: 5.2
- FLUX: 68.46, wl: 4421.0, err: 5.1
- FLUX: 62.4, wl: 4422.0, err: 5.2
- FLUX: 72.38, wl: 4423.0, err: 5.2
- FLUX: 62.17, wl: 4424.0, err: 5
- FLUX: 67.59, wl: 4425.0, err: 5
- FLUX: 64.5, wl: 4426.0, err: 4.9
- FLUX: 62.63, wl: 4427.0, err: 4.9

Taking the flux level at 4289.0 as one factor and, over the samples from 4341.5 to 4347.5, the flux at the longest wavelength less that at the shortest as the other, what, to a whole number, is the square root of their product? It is 16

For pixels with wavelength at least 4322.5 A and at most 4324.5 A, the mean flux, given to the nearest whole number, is 54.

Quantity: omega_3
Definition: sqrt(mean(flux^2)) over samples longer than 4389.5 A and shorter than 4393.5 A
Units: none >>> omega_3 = 55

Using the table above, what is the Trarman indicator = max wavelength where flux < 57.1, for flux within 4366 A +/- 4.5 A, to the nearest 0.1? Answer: 4369.0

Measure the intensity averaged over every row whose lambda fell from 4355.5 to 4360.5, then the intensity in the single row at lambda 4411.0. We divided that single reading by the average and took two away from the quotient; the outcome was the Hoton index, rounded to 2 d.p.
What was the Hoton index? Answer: -0.96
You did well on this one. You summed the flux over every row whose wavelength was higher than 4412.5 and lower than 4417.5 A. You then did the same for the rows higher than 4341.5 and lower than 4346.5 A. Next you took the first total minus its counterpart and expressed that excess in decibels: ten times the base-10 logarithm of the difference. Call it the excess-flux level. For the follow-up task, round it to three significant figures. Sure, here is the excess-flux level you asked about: 18.2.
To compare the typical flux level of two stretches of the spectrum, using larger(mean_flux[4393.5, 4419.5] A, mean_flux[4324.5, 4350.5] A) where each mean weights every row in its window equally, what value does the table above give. 60.2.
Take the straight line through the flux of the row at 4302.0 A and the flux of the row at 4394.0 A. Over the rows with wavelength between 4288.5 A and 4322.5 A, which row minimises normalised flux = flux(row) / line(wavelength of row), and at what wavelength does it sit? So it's 4307.0 A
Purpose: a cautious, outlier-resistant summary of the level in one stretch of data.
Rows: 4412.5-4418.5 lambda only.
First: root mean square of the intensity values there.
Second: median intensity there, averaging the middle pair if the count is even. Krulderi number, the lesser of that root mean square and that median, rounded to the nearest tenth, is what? 64.0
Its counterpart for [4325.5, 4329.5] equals 56.0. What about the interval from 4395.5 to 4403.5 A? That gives 59.9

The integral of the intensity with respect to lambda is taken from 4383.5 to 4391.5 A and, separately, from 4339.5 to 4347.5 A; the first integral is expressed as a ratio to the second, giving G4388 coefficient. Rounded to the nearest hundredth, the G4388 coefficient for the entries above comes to 1.00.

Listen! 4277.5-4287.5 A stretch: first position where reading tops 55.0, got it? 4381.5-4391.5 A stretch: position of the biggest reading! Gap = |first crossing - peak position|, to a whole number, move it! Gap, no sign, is 110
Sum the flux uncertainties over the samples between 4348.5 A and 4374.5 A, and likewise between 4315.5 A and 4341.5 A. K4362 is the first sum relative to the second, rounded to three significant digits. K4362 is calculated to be 1.00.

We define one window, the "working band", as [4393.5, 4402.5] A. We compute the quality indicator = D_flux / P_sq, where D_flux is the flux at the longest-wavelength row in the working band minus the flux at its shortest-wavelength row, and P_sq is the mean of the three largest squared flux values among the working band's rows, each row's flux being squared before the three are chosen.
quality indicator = 0.0019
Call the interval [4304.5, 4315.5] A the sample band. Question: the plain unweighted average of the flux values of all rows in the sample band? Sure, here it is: 40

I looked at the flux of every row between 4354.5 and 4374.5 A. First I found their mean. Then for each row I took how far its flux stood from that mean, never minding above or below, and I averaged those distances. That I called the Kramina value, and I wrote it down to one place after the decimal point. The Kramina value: 3.4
